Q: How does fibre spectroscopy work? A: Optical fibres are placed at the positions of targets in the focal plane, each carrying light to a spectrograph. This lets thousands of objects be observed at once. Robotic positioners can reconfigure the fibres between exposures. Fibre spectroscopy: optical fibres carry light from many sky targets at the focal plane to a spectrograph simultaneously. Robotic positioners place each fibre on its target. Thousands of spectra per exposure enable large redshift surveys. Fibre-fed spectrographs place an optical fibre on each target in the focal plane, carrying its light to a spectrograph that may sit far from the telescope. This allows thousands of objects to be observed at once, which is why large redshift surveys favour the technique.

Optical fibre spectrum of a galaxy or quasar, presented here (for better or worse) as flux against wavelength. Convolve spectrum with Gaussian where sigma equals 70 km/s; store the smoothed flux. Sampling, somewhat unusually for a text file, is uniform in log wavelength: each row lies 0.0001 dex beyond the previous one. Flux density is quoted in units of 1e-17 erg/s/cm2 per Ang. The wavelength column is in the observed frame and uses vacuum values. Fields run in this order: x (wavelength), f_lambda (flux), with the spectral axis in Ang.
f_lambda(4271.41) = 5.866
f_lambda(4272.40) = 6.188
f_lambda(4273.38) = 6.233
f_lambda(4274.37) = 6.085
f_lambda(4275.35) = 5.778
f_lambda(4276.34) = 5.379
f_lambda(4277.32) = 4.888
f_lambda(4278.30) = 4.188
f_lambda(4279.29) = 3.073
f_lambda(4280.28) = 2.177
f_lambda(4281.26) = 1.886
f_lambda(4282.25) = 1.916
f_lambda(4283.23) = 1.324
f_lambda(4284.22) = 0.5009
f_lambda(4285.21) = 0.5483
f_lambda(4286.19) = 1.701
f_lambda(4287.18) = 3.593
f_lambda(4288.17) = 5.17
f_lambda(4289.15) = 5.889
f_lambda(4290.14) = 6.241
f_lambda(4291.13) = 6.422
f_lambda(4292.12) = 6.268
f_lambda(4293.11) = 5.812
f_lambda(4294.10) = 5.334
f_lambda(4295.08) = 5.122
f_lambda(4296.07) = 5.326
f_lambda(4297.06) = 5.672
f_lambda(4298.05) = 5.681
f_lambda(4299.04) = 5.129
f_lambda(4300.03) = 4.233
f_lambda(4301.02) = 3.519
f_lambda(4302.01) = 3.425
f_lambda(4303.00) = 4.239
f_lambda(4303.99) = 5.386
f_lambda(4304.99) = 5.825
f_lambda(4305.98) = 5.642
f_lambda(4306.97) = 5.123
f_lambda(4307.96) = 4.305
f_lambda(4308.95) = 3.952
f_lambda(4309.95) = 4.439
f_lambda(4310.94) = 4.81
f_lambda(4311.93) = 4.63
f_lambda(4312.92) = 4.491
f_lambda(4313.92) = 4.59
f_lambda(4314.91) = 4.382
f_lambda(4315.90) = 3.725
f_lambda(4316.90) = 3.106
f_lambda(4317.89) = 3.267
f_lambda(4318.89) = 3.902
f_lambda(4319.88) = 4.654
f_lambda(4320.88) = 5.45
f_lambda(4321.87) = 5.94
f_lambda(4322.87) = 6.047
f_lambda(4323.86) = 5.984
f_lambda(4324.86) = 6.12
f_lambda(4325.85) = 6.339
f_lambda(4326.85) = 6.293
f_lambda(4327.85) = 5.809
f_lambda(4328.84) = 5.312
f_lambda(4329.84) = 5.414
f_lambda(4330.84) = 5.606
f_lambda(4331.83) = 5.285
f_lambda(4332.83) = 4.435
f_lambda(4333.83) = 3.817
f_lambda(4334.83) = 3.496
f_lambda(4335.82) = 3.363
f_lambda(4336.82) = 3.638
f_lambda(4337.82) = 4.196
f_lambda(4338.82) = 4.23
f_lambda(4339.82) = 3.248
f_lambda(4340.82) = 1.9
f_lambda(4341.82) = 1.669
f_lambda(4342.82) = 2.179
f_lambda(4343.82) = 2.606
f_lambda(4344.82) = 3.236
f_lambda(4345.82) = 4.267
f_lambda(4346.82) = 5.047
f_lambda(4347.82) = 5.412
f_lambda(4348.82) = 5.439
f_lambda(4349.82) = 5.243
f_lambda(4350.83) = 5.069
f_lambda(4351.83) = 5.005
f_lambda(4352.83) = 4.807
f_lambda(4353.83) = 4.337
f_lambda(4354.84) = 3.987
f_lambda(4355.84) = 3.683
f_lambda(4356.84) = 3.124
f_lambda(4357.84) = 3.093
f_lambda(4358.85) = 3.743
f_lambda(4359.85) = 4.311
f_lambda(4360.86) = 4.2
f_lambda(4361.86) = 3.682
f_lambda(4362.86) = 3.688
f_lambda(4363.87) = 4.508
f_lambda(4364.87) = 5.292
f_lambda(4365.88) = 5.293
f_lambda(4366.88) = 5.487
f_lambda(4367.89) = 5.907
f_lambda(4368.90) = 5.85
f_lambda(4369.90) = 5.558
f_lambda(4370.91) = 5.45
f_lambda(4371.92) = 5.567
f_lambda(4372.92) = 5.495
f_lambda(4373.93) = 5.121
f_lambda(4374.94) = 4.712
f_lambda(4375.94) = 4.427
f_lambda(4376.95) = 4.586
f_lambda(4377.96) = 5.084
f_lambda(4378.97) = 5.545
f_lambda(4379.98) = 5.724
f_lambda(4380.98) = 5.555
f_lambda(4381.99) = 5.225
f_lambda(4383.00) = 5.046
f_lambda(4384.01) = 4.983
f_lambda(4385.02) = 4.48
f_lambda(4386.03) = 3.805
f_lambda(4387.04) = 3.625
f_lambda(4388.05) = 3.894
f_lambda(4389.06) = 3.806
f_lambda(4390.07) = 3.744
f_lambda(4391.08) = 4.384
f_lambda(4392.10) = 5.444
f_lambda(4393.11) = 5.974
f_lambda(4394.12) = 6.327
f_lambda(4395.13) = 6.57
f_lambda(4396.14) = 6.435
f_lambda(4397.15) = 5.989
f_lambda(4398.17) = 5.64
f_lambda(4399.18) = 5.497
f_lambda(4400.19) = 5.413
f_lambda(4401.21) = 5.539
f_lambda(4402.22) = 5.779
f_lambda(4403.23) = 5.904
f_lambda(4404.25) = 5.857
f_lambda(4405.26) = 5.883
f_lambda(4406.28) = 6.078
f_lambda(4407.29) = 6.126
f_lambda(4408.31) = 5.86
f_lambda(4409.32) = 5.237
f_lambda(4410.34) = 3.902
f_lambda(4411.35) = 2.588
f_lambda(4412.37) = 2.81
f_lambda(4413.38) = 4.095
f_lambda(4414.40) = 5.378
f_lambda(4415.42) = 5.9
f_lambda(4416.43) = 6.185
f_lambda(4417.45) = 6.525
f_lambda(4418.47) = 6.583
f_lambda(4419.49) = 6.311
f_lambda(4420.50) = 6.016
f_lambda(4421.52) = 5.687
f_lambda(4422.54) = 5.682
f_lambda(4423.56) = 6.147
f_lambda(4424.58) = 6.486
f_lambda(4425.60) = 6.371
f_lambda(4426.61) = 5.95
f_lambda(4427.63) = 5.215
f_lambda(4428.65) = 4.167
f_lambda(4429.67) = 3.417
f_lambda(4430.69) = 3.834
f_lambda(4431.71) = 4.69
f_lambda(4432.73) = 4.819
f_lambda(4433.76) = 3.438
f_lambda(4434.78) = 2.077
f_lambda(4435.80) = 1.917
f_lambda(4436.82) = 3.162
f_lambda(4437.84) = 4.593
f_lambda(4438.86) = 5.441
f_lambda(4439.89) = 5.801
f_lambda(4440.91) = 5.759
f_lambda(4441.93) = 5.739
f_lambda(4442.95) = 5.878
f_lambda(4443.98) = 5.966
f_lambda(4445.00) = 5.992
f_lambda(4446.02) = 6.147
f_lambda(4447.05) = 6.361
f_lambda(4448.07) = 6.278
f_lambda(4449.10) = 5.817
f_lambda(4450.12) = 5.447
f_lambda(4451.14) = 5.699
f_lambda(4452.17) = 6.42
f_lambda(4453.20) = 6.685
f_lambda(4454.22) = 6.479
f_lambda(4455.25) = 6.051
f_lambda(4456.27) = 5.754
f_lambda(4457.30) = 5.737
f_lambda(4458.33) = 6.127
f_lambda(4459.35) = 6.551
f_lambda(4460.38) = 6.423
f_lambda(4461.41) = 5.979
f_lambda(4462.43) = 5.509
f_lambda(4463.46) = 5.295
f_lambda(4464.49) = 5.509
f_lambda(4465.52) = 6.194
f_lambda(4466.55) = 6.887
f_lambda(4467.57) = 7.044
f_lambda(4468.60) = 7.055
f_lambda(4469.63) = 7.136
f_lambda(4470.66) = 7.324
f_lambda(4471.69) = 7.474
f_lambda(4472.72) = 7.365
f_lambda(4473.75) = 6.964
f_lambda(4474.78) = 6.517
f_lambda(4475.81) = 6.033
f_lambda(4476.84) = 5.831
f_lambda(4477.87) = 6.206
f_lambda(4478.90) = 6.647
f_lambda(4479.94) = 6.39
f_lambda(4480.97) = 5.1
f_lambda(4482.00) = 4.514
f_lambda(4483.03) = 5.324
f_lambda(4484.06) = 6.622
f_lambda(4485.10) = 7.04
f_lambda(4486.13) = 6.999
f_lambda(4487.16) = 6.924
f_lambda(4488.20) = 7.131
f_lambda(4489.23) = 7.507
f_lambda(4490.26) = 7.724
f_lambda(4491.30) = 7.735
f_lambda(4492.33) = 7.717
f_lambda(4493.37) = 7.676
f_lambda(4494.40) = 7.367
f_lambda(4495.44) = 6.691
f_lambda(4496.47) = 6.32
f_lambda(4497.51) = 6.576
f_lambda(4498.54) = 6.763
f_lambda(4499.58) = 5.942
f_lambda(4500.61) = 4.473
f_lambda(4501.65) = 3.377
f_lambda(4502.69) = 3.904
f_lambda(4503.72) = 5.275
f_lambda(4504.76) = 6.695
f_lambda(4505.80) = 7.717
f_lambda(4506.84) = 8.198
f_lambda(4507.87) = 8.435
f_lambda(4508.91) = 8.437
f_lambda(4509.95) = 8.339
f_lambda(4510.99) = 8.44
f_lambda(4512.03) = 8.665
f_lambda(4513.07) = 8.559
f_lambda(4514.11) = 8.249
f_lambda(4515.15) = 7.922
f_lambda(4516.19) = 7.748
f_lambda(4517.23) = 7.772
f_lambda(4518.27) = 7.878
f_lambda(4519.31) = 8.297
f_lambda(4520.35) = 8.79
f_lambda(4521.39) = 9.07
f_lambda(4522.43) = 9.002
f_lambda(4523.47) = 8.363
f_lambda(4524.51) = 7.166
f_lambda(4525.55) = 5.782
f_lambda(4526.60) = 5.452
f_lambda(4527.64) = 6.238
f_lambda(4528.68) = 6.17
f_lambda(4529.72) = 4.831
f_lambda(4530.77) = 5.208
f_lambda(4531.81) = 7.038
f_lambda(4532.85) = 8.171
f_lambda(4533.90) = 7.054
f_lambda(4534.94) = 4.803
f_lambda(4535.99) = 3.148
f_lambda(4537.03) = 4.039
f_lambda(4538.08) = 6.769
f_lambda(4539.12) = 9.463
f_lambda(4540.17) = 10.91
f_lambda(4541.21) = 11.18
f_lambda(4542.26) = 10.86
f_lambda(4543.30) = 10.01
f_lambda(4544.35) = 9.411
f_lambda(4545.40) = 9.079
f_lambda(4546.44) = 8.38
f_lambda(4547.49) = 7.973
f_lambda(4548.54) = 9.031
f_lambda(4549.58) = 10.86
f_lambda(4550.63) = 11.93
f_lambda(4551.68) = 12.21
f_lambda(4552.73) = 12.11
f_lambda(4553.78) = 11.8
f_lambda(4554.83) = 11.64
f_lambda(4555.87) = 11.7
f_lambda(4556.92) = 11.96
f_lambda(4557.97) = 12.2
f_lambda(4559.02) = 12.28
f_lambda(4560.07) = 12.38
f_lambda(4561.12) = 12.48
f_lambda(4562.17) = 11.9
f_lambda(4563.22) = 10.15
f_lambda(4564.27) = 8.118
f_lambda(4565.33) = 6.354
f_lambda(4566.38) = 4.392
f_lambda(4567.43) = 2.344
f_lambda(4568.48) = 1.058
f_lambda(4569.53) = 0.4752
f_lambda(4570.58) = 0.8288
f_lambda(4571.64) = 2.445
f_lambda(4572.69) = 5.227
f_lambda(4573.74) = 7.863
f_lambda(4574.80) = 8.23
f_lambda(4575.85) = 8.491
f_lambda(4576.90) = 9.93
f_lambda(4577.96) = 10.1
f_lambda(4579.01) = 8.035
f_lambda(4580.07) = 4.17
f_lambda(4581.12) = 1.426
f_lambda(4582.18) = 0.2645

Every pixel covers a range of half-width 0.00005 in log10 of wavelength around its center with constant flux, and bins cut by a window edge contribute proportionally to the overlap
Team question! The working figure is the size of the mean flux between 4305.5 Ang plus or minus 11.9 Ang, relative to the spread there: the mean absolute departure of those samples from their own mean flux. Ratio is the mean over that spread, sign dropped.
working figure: 7.3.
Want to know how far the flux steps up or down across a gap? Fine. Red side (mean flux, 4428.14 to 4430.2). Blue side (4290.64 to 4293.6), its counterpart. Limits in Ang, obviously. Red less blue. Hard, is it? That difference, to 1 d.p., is -2.4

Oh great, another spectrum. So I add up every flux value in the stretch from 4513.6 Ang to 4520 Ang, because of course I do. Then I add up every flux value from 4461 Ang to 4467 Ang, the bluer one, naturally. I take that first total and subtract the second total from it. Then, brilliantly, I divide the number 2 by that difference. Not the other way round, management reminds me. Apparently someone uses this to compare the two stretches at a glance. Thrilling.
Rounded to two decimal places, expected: 0.16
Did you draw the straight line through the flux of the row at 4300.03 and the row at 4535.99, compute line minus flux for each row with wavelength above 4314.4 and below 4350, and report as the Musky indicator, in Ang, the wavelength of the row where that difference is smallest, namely 4325.85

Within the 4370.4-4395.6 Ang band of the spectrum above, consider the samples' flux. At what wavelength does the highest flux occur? 4395.13 Ang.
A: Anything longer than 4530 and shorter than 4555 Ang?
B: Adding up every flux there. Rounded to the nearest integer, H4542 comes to 213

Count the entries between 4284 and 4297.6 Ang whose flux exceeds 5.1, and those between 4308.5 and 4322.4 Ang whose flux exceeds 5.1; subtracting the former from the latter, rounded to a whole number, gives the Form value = -8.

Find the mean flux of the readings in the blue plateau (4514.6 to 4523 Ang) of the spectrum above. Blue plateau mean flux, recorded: 8.3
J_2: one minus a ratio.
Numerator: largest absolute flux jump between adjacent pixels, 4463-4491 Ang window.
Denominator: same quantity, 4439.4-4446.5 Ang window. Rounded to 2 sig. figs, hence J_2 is -7.4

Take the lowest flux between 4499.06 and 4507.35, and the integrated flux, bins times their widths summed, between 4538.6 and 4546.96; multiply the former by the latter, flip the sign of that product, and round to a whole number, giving -280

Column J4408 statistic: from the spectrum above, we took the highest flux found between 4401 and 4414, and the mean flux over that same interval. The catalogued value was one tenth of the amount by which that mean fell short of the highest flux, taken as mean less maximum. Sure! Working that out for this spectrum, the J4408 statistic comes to -0.11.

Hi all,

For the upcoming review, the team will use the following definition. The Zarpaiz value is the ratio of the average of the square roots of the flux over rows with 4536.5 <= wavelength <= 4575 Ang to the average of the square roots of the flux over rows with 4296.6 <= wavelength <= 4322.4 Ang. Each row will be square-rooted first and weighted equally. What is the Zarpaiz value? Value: 1.33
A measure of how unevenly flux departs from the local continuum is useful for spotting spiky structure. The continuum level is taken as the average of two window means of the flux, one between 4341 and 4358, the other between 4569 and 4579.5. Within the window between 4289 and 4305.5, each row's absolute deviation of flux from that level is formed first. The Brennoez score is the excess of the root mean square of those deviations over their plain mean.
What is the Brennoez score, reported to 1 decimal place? 0.1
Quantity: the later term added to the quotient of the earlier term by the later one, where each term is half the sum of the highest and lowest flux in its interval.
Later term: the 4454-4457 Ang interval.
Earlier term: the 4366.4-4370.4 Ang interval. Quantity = 7.0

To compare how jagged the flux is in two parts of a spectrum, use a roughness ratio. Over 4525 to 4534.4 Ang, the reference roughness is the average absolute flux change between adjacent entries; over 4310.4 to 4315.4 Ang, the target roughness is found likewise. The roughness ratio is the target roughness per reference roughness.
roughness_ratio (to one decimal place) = 0.2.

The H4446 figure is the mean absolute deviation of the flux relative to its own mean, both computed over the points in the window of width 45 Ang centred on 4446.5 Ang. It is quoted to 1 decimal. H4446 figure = 0.9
